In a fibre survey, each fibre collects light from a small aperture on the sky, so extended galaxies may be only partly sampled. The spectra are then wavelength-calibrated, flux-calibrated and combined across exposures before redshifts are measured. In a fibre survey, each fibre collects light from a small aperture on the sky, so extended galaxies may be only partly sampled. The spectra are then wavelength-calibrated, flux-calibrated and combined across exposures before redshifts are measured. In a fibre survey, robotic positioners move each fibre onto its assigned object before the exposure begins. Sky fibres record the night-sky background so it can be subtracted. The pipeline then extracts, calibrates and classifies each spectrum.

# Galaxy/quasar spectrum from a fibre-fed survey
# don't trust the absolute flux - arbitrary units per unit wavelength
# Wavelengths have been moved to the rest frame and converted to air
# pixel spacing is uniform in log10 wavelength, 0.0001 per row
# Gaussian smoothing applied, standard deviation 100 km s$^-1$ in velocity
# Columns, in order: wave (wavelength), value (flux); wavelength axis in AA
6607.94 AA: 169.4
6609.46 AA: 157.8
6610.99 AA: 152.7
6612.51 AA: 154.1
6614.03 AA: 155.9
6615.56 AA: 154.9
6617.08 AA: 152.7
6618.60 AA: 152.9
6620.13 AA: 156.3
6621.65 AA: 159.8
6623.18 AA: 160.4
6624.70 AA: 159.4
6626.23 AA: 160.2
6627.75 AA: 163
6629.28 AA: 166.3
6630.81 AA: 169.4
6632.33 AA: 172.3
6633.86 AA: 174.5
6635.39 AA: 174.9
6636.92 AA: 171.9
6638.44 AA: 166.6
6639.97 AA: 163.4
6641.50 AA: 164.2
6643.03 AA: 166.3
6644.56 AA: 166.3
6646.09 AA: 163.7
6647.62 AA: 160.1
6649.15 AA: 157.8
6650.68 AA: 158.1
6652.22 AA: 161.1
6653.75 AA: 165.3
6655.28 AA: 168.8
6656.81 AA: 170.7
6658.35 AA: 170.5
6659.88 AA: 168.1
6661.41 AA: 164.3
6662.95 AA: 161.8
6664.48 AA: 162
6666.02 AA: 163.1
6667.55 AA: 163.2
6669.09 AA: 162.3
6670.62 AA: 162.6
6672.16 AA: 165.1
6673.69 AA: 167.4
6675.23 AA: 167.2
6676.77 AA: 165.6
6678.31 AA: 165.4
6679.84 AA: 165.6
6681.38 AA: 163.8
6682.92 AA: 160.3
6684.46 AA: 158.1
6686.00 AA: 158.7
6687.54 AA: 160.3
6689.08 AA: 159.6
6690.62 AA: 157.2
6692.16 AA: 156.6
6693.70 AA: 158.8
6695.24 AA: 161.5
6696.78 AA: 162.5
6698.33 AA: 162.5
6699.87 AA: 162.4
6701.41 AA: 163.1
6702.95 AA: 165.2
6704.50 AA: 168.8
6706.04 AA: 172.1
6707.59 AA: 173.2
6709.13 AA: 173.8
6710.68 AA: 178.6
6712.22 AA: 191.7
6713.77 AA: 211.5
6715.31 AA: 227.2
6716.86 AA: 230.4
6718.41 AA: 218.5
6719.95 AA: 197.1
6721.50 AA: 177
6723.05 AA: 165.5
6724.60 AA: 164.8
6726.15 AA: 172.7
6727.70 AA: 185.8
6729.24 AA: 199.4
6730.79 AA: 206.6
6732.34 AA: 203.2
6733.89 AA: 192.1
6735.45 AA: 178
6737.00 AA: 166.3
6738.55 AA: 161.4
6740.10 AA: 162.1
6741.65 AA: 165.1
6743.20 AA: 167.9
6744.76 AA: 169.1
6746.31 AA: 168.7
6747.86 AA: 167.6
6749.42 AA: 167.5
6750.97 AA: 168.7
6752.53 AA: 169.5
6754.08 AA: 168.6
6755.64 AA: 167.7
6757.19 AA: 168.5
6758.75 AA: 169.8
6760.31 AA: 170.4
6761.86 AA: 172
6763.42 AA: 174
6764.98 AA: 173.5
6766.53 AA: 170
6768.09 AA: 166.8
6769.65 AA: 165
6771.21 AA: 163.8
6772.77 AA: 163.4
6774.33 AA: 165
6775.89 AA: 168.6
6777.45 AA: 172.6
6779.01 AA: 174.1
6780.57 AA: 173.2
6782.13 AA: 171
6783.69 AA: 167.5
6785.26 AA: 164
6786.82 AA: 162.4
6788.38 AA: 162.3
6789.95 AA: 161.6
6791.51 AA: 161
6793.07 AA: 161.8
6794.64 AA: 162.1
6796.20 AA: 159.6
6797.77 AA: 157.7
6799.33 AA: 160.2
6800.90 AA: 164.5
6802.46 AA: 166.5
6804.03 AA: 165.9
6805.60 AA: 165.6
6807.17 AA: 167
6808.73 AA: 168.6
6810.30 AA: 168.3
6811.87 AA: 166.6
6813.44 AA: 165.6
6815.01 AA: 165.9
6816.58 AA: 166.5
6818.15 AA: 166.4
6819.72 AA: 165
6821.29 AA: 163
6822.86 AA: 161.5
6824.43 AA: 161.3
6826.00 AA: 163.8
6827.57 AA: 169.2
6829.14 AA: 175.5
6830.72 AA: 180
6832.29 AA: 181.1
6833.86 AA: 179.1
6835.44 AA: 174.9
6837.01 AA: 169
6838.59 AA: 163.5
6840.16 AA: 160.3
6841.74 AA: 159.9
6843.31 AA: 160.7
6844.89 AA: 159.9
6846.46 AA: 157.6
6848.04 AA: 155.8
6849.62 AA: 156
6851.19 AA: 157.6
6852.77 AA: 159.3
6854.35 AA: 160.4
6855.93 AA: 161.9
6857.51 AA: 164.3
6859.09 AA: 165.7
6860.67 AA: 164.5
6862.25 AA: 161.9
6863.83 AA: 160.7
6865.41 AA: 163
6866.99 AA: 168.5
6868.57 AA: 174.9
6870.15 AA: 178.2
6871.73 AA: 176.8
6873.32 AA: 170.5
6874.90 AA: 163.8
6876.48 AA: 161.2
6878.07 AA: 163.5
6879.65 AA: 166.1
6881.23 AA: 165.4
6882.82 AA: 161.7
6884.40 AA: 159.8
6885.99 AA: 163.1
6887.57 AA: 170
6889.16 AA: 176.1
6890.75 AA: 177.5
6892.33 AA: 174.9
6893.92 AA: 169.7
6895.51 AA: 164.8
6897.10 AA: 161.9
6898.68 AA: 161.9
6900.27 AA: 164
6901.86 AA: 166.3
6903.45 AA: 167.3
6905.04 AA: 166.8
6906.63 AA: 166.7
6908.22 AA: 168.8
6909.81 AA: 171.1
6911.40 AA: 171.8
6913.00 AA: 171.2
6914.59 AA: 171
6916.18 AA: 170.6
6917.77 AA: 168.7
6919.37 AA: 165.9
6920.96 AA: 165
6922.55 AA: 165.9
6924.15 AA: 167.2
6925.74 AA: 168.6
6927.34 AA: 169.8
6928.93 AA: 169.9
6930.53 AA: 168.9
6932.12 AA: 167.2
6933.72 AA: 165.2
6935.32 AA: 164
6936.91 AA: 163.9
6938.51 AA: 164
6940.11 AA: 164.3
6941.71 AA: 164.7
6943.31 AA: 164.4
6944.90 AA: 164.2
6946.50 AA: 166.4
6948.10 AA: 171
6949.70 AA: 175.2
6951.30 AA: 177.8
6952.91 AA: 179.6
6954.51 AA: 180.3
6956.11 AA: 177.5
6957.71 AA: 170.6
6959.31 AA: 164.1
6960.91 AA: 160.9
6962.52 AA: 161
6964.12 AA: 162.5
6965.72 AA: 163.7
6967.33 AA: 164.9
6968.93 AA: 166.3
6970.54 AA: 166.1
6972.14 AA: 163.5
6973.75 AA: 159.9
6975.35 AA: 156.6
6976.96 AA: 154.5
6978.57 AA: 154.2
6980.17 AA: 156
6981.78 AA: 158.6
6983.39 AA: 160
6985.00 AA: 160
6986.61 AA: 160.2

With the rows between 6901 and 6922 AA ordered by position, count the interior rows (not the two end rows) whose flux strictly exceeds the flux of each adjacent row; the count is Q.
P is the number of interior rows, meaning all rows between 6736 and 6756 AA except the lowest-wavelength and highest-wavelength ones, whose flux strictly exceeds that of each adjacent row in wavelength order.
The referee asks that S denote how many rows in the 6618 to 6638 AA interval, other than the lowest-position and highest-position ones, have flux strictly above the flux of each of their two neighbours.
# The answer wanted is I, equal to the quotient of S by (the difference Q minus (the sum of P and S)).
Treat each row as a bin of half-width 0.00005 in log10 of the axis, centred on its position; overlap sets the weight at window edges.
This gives -1.0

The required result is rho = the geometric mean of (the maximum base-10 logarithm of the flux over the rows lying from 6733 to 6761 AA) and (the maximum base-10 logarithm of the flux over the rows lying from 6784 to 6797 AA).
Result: 2.25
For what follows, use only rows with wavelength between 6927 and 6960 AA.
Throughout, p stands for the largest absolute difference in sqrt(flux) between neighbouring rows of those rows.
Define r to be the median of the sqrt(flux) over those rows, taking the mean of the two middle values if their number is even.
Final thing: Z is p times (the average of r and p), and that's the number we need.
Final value 1.72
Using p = 0.26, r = 12.9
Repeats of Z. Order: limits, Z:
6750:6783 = 1.01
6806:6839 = 1.58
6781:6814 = 1.10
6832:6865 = 1.45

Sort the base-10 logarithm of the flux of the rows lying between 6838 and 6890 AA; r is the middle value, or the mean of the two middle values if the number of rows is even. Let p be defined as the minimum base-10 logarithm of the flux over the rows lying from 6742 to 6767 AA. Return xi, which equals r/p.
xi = 0.99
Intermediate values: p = 2.22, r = 2.21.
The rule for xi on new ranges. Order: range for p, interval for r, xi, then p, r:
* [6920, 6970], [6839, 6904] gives 1.00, 2.21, 2.21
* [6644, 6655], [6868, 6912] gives 1.01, 2.20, 2.22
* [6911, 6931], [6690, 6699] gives 0.99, 2.22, 2.20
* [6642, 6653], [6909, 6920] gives 1.02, 2.20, 2.23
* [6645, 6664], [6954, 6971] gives 1.01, 2.20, 2.22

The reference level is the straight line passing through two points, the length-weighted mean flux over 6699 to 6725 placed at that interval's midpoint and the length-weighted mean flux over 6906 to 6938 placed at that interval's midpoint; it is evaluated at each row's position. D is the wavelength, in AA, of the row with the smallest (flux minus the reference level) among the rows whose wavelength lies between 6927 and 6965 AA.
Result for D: 6960.91 AA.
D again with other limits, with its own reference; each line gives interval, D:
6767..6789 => 6772.77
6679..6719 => 6692.16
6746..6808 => 6797.77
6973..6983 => 6978.57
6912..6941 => 6920.96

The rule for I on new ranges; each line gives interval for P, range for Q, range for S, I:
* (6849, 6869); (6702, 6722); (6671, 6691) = -1.0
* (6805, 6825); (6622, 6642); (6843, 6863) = -0.5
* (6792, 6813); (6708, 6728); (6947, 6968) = -0.3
